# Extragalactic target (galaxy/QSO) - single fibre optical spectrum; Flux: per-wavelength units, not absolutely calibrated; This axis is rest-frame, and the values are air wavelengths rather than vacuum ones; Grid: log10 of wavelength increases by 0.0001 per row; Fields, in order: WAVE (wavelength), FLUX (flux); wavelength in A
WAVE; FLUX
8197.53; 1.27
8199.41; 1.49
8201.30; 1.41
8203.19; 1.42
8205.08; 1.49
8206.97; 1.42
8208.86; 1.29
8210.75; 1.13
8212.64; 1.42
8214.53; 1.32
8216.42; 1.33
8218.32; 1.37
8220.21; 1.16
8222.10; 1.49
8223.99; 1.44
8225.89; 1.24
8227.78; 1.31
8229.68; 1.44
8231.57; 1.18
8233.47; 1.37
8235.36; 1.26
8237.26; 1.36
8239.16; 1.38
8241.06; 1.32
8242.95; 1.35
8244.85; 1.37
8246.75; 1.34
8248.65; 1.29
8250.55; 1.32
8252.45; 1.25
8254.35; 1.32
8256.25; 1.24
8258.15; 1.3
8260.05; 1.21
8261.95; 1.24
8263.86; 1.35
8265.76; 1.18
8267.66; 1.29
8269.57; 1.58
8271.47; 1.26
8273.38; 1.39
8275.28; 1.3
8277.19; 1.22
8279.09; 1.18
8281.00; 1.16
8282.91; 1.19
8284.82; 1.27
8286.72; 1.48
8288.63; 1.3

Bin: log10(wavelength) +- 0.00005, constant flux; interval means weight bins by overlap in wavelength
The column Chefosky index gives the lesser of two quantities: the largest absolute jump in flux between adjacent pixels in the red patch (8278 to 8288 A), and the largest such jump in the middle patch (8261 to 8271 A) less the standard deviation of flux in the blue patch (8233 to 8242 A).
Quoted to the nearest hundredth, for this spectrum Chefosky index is 0.21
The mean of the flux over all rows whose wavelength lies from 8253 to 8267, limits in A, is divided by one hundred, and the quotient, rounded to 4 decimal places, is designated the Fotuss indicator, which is 0.0126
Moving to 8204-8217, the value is 0.0134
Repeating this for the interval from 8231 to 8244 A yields 0.0132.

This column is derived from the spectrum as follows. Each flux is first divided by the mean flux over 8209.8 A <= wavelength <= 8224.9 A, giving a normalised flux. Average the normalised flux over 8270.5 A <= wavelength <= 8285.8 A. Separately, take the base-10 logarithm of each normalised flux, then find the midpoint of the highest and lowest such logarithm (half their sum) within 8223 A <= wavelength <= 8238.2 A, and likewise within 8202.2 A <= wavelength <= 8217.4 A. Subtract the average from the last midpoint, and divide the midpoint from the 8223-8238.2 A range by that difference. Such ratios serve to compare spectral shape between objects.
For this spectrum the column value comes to 0.0101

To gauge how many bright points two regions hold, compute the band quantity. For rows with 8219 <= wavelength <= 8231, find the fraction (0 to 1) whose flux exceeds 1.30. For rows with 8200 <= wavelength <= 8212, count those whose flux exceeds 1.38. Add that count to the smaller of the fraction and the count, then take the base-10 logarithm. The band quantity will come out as 0.67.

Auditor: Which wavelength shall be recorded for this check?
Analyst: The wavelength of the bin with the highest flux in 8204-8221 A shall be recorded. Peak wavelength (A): 8205.08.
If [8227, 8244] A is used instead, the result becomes 8229.68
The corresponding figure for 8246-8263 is 8246.75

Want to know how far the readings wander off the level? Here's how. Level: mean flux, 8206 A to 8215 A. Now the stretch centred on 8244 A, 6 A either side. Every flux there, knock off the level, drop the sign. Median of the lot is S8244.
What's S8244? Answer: 0.03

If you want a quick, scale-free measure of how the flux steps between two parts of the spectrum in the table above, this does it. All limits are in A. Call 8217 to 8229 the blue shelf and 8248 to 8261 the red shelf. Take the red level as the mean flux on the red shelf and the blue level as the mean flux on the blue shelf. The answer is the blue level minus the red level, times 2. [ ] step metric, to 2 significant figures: 0.12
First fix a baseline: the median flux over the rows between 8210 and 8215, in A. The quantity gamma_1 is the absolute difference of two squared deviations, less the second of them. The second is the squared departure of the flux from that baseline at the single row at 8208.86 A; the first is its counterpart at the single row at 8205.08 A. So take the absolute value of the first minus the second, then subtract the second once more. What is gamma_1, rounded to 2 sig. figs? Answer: 0.027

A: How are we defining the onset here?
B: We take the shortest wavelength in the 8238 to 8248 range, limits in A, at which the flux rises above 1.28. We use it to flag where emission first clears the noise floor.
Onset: 8239.16 A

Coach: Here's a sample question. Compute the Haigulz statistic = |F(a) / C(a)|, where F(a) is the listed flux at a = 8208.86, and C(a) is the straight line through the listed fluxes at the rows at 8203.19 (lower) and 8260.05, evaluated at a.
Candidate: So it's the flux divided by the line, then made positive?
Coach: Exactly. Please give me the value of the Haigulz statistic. 0.92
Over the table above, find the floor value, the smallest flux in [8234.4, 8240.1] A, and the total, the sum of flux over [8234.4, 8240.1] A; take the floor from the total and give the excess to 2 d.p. 2.74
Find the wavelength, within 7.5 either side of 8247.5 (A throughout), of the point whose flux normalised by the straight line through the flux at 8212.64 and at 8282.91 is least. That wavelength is 8252.45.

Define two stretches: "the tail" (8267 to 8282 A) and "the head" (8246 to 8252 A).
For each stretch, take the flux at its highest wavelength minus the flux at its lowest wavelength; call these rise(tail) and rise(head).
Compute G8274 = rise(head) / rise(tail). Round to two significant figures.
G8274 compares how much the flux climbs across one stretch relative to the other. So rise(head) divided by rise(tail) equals 0.15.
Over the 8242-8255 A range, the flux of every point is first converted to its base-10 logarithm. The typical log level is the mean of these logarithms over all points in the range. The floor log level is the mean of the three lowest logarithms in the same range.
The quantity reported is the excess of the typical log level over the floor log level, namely 0.011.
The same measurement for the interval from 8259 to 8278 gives 0.033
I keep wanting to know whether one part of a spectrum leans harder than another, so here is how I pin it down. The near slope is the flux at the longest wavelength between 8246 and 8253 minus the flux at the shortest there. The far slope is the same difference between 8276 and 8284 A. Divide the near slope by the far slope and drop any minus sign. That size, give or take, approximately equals 3.0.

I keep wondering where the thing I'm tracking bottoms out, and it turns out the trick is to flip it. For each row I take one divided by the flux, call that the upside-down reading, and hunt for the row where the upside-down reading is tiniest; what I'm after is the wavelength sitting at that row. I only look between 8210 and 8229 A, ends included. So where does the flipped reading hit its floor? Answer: 8222.10 A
